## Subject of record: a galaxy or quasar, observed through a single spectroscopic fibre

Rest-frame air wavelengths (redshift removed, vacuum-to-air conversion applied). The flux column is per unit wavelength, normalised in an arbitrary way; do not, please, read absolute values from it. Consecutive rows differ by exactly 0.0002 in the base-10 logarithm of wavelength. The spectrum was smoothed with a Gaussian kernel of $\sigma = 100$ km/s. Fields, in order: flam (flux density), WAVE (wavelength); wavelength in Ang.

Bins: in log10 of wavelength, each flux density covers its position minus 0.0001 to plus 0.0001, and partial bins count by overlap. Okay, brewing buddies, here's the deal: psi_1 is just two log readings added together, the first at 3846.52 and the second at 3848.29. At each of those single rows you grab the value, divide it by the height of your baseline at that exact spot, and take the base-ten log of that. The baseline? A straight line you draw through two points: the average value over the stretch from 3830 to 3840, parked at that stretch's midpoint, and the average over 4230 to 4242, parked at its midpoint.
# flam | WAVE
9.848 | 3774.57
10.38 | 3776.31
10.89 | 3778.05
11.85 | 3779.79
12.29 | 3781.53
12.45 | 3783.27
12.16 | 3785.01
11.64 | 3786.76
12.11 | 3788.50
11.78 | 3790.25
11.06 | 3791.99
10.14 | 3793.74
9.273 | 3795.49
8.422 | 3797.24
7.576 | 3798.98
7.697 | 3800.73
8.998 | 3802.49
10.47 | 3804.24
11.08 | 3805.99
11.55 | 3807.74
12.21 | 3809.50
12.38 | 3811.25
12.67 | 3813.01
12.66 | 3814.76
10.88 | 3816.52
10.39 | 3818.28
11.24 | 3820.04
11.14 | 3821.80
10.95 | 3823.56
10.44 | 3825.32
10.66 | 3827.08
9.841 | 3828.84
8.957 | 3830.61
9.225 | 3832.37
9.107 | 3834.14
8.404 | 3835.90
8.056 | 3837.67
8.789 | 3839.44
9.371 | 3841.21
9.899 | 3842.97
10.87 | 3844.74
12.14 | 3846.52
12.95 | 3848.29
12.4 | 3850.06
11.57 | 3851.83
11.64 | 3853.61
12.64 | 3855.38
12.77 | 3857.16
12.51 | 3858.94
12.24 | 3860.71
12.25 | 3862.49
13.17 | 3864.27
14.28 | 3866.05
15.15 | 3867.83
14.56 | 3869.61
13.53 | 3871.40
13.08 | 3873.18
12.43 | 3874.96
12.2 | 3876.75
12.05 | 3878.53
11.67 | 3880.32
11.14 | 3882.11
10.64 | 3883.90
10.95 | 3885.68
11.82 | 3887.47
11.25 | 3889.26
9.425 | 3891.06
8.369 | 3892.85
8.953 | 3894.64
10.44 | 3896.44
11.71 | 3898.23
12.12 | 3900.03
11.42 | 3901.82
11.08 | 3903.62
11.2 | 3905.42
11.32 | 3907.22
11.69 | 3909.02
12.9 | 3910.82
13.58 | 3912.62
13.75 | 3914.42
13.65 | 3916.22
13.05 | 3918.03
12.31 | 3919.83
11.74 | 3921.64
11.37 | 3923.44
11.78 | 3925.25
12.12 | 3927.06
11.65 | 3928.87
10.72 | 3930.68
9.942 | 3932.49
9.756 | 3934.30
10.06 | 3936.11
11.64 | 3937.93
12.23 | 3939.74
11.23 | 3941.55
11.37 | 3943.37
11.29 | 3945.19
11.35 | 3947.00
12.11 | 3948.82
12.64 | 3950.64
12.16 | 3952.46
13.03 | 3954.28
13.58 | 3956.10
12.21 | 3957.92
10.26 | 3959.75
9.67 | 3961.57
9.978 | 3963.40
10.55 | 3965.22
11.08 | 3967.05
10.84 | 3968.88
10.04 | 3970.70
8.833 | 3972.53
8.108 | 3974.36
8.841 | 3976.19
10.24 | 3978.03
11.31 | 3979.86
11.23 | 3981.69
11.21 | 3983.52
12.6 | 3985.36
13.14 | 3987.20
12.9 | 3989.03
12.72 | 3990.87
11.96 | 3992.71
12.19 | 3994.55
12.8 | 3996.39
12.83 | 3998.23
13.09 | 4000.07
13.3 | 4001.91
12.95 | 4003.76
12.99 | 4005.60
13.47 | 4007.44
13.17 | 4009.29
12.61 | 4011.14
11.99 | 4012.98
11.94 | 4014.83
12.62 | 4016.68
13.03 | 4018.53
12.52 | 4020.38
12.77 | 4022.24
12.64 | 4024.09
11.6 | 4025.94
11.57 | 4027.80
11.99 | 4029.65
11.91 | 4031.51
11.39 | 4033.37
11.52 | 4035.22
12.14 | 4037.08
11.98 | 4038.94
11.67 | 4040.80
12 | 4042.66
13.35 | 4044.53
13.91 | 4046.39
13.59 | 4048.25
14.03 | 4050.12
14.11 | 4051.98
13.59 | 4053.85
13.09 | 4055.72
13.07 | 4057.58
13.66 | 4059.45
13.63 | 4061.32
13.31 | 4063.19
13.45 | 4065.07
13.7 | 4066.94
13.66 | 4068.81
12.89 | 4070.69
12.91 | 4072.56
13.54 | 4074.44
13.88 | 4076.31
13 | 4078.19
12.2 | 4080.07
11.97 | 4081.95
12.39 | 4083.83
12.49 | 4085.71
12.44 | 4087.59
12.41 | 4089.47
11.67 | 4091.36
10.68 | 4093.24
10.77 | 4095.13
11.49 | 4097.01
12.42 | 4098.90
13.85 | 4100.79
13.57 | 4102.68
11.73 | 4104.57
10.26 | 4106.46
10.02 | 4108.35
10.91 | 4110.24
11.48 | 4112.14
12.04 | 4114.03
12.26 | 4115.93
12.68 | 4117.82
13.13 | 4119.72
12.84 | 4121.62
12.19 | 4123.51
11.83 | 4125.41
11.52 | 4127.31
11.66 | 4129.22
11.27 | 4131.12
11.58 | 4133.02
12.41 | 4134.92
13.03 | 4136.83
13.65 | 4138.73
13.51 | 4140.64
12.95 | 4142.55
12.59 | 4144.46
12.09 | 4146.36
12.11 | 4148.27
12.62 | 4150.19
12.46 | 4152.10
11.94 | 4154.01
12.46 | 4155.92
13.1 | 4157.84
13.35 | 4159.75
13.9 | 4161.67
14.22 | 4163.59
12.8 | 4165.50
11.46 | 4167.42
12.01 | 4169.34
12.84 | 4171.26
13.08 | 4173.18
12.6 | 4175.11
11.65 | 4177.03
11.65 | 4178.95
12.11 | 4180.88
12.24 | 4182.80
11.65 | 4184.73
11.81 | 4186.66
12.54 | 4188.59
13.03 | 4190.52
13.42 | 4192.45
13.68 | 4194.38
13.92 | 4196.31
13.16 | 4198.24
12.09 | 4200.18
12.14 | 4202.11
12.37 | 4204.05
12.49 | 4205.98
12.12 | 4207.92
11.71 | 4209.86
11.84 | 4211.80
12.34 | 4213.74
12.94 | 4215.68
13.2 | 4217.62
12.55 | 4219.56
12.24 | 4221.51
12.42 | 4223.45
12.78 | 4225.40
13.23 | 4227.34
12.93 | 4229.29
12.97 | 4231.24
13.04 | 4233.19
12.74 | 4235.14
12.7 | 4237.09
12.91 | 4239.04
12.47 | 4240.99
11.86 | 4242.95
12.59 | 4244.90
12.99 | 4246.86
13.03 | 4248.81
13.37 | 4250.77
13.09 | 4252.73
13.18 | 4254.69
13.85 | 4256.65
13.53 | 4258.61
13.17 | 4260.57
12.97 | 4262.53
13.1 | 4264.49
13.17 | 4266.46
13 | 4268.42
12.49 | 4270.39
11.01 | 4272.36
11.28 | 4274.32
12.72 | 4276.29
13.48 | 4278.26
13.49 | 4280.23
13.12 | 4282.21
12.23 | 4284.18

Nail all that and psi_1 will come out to 0.30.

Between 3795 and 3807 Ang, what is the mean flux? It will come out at 9.1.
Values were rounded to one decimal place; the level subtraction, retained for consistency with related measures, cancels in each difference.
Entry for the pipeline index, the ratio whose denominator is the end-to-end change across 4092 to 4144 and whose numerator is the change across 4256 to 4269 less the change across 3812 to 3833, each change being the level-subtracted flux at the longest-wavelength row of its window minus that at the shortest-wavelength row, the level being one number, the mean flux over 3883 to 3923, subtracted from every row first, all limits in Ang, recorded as 1.1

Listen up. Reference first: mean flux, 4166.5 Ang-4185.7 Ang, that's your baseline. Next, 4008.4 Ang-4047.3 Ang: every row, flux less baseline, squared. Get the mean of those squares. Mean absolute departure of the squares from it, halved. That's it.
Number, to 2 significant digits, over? 0.23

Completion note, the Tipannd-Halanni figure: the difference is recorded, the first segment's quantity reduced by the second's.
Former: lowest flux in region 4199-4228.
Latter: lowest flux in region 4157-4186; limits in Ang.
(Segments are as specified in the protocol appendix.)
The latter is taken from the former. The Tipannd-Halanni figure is 0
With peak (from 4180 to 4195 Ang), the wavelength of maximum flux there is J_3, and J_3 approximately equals 4194.38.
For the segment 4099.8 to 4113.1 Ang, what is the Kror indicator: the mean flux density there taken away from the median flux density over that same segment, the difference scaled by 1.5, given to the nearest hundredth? -0.31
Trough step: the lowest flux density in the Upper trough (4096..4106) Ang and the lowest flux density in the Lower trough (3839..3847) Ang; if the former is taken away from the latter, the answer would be -2.7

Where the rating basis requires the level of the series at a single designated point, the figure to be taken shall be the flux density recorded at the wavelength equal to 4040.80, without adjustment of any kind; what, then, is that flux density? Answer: 11.67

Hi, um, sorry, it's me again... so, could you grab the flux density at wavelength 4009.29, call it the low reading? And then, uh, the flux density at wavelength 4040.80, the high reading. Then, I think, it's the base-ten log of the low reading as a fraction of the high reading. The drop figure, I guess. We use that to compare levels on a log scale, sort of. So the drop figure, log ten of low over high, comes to 0.05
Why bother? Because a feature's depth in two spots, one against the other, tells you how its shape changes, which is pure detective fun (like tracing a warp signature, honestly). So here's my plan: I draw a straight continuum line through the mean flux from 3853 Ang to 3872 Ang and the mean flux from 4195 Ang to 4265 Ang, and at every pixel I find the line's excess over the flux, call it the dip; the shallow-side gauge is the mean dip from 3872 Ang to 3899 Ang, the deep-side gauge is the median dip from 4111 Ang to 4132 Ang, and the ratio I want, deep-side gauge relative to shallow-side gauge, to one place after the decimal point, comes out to 0.4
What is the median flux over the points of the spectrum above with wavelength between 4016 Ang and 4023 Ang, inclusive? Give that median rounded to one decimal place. 12.7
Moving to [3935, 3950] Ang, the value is 11.4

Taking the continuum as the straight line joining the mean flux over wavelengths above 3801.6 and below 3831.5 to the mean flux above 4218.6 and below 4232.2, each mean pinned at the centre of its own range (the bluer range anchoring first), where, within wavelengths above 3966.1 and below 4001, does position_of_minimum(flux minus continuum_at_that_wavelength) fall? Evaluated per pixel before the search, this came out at 3974.36 Ang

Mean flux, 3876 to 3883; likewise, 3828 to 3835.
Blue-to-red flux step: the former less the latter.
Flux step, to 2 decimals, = 2.48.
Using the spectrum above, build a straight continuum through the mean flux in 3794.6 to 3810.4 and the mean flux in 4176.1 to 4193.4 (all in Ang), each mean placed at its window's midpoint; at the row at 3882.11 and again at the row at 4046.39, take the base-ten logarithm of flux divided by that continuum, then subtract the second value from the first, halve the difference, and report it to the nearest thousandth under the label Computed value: -0.026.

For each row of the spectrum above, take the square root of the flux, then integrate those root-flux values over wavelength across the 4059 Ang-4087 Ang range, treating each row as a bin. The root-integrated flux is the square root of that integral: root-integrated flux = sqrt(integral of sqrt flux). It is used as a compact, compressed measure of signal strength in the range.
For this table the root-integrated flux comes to 10.1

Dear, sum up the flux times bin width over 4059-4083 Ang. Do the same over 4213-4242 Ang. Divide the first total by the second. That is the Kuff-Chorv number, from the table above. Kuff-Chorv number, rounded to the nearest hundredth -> 0.86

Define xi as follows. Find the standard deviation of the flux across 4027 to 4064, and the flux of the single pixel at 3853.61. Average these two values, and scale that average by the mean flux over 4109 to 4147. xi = 77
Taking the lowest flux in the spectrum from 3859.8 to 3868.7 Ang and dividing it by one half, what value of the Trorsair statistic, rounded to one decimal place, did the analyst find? 24.5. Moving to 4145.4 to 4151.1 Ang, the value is 24.2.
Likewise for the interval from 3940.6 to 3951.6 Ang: 22.5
